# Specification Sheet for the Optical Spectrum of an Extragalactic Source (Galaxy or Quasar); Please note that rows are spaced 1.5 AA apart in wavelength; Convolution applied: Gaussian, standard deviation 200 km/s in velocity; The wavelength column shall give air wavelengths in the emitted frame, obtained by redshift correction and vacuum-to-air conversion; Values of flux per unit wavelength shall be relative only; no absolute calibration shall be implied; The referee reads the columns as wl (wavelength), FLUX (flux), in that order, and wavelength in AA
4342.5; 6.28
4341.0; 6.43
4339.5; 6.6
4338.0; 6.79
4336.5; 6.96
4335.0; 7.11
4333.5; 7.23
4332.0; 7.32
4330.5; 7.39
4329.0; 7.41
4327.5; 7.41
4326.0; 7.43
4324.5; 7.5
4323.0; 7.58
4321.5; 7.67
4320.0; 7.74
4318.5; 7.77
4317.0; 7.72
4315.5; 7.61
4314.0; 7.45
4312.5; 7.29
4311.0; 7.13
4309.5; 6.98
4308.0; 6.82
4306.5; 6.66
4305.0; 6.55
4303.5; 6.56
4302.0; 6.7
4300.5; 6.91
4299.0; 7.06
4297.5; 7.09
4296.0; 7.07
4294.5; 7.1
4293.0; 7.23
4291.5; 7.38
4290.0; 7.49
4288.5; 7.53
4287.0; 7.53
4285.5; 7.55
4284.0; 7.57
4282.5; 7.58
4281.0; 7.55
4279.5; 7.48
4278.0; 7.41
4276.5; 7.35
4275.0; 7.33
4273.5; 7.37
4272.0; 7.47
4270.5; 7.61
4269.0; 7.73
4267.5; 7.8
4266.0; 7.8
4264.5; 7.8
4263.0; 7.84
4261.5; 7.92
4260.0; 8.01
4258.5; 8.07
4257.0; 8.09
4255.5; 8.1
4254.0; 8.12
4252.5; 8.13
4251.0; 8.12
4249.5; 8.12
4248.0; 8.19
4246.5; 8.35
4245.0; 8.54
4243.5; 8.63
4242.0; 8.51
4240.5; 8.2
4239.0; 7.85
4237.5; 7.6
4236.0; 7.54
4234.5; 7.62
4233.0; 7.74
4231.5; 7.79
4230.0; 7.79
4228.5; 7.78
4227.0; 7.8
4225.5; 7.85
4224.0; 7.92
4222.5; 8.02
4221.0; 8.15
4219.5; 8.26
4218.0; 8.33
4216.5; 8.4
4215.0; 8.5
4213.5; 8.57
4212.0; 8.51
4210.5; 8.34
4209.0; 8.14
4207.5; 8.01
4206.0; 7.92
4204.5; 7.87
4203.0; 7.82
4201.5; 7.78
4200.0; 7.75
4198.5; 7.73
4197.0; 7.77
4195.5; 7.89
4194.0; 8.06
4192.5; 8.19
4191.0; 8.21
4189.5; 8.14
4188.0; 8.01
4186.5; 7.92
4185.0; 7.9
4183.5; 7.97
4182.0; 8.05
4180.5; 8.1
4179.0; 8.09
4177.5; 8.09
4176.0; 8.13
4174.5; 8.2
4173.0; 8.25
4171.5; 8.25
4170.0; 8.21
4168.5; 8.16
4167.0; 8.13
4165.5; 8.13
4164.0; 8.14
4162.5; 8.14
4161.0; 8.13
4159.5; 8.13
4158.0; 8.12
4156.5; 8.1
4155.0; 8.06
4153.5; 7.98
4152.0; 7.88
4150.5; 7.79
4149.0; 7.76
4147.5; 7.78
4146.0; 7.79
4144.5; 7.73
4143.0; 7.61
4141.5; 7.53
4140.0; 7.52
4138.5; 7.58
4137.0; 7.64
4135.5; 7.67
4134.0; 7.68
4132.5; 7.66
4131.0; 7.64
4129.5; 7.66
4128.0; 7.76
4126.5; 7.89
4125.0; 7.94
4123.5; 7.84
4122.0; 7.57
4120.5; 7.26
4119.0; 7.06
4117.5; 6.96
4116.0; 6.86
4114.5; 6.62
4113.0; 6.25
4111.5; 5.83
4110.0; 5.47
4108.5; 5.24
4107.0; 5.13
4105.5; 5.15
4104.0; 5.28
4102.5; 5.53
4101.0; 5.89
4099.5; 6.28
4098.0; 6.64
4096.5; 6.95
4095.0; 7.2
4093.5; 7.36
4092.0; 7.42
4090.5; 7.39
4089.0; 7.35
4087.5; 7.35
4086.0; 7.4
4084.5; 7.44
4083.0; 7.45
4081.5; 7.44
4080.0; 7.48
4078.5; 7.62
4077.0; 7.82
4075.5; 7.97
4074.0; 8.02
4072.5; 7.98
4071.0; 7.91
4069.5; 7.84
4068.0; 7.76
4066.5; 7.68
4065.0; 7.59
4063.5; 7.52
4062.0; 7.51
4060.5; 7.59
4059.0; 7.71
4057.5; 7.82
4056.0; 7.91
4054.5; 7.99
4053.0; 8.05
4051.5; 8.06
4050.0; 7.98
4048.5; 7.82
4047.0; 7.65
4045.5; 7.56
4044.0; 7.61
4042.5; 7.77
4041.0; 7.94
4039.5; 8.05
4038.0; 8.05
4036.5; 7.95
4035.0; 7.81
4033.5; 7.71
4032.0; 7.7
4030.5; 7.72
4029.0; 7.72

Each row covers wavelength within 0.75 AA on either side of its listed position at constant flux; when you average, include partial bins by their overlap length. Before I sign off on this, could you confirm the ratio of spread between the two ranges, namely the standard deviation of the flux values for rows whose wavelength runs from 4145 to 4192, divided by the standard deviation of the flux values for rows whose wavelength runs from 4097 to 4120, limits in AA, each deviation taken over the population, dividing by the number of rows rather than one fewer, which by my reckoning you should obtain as 0.21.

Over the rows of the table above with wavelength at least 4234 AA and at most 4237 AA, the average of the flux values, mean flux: 7.58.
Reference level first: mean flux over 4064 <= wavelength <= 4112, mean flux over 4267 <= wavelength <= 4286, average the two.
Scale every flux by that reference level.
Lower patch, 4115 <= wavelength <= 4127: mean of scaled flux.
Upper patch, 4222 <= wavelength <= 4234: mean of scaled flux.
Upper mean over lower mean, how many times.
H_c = 1.06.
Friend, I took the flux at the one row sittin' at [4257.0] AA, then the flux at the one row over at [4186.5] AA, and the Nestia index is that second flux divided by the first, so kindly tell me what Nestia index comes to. 0.98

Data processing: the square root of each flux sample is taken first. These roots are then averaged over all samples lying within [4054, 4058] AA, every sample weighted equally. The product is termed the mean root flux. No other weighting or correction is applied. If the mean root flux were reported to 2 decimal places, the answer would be 2.81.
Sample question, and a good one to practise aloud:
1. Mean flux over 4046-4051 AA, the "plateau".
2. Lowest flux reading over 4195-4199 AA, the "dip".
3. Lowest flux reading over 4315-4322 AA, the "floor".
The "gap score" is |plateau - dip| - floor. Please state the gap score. -7.5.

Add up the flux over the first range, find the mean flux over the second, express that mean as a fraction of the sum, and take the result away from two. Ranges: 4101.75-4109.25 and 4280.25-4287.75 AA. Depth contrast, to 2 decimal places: 1.71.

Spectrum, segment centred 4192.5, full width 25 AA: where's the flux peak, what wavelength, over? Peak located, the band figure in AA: 4191.0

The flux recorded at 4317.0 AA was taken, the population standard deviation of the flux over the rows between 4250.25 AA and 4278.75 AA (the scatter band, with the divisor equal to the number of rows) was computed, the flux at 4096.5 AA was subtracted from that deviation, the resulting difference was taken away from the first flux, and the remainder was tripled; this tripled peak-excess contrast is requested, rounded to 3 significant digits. 43.2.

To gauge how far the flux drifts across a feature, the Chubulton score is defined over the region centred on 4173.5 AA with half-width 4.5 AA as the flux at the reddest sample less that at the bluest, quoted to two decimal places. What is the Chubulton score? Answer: -0.12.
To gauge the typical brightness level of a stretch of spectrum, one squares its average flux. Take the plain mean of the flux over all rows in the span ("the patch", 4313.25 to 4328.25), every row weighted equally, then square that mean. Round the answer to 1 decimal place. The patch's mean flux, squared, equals 57.6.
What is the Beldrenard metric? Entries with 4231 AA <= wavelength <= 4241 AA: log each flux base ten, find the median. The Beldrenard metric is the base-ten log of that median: -0.051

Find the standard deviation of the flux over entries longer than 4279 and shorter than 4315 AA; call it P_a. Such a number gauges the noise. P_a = 0.34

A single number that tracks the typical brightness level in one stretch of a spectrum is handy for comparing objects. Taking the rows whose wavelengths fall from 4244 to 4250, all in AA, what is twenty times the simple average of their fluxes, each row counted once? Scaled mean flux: 166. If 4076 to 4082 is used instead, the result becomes 152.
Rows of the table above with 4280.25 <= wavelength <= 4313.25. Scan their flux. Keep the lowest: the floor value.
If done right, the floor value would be 6.55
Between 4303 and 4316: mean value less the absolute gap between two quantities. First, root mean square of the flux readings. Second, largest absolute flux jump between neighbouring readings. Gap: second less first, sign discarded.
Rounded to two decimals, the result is 0.15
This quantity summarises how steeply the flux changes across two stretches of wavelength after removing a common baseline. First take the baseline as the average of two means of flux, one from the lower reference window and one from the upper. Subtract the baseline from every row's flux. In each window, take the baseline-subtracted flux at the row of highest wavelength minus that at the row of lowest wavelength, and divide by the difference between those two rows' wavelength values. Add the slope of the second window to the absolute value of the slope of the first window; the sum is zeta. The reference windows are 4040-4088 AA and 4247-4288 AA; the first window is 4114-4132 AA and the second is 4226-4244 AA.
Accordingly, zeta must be 0.11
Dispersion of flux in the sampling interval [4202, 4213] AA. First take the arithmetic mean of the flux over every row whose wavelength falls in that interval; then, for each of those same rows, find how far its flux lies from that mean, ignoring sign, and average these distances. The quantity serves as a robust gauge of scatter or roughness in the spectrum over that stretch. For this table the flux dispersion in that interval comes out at 0.21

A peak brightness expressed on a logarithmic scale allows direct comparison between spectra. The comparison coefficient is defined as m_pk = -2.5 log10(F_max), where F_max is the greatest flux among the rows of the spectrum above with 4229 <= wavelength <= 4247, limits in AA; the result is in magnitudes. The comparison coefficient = -2.34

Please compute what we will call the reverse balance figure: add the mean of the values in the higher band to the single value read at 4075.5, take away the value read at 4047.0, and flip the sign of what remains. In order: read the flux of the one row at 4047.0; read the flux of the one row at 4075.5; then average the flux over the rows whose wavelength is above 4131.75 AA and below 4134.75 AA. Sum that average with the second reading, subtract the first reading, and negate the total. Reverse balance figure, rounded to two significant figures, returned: -8.0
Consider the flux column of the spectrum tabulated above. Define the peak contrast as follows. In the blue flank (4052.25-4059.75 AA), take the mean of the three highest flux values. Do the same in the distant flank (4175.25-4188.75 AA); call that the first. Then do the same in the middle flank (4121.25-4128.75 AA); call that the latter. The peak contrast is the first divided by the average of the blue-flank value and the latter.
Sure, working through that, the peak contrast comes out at 1.021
